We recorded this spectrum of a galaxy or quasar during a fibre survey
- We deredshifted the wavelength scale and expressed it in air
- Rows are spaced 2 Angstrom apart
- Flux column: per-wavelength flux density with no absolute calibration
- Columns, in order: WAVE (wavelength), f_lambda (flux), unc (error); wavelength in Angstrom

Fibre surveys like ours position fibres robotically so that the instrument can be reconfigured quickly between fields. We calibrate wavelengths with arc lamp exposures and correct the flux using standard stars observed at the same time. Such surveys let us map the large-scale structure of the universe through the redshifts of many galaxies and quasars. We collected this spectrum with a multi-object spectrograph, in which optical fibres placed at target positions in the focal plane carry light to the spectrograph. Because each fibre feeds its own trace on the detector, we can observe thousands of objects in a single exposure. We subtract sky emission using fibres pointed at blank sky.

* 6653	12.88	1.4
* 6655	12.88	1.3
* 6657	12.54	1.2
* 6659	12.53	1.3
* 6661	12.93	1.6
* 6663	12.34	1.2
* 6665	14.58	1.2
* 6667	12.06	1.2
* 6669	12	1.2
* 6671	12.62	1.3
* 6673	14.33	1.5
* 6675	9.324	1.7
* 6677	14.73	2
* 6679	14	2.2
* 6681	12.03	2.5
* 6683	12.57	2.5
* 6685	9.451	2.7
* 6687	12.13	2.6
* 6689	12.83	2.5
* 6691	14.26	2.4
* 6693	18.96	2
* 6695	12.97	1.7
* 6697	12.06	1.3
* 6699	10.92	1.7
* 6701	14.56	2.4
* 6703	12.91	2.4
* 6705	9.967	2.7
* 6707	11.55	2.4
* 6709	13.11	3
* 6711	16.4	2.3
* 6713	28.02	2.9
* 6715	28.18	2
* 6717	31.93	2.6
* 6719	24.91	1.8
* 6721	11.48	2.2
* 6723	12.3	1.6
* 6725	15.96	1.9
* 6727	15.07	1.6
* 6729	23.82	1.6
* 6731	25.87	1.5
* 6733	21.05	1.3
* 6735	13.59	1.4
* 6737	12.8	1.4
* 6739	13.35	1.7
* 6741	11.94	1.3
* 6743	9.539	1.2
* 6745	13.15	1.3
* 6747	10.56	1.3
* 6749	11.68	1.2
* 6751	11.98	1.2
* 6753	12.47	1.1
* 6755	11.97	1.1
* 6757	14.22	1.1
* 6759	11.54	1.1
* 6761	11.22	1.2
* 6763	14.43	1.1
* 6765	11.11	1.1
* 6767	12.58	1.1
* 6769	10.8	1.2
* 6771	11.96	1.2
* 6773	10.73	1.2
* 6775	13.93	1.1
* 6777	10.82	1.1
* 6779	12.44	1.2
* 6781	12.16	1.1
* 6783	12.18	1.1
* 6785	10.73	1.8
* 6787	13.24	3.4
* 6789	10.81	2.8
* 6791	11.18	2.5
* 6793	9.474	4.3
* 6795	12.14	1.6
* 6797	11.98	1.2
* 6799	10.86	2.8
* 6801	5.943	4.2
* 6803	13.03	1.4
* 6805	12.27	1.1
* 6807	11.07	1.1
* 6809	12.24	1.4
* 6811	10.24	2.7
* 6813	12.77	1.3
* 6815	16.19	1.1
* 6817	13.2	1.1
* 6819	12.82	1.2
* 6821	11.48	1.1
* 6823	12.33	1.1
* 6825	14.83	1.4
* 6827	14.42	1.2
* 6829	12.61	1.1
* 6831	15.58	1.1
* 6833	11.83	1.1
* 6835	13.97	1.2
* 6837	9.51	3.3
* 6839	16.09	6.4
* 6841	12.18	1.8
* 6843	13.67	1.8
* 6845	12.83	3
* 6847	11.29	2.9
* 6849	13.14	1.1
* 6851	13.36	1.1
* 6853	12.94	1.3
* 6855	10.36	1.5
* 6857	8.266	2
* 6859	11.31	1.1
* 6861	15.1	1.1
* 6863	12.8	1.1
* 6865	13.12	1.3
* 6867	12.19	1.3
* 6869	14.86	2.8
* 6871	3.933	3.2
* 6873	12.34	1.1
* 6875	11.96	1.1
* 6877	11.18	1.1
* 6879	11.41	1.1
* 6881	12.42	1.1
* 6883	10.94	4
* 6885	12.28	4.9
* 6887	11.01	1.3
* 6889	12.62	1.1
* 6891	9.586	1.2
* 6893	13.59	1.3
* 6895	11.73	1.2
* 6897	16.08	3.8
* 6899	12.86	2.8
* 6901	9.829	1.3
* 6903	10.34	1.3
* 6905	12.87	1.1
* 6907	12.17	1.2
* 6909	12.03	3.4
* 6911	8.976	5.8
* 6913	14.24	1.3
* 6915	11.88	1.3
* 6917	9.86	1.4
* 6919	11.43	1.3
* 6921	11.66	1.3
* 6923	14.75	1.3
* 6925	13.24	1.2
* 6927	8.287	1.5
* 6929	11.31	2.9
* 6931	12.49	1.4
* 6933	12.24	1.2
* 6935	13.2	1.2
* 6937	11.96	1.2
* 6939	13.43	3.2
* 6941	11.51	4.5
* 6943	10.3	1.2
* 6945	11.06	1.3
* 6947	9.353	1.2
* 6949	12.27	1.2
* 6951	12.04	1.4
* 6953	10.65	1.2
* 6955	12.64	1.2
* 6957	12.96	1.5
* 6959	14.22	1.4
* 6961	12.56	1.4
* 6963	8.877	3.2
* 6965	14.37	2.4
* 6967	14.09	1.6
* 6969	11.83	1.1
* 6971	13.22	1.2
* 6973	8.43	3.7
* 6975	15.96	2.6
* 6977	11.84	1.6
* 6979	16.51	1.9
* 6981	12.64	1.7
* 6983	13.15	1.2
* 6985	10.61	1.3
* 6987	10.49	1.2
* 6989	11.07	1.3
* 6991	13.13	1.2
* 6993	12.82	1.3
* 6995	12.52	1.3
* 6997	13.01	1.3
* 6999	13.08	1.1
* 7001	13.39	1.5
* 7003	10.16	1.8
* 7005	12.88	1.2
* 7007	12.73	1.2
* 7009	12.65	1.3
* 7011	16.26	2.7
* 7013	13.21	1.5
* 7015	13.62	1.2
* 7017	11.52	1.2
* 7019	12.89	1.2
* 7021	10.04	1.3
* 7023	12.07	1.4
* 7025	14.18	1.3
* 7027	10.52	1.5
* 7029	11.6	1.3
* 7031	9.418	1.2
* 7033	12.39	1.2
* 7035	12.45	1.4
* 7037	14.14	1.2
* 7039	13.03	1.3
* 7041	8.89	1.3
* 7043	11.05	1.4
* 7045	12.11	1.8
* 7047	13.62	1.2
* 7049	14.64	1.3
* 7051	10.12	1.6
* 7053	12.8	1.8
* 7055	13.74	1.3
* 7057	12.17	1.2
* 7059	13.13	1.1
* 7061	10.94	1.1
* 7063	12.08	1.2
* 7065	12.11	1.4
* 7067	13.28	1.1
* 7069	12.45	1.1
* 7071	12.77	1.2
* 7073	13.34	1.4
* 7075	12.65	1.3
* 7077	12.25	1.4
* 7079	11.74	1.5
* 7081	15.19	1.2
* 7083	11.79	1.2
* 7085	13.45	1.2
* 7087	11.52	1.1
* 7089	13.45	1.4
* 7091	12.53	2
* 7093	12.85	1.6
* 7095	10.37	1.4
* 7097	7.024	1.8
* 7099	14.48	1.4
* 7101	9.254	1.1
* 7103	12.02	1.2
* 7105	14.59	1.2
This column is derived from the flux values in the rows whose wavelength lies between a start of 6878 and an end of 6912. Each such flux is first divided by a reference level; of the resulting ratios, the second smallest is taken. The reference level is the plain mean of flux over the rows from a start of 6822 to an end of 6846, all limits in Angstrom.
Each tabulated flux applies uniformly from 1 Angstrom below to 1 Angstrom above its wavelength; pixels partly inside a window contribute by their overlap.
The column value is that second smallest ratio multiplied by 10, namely 7.2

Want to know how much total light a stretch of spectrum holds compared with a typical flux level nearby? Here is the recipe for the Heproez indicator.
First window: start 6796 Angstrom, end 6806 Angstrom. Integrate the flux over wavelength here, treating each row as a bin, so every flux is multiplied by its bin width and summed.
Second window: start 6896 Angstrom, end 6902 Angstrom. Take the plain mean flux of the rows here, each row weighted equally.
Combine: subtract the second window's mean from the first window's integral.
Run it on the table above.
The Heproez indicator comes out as 95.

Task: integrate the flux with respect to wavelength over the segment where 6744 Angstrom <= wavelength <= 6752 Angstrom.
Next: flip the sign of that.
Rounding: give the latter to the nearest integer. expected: -95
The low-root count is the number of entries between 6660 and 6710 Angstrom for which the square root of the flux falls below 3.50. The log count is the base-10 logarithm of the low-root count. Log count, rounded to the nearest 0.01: 1.00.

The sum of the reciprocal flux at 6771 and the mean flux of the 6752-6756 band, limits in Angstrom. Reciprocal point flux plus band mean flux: 12.3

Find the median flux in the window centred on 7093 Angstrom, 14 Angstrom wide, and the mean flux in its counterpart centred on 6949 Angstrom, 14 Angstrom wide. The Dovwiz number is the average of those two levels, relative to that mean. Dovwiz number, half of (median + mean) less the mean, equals 0.7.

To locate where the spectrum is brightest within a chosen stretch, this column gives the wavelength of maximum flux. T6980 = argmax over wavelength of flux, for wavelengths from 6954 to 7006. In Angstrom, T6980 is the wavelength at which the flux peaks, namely 6979 Angstrom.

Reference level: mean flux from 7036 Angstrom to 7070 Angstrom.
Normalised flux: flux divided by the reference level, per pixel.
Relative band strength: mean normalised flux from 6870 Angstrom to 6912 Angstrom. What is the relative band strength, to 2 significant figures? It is 0.92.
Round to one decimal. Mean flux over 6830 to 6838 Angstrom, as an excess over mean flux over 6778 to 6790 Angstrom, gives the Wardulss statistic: 0.8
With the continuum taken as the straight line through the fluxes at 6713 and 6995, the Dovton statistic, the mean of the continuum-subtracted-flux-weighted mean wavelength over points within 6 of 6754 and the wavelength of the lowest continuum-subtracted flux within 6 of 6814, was 6782.4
